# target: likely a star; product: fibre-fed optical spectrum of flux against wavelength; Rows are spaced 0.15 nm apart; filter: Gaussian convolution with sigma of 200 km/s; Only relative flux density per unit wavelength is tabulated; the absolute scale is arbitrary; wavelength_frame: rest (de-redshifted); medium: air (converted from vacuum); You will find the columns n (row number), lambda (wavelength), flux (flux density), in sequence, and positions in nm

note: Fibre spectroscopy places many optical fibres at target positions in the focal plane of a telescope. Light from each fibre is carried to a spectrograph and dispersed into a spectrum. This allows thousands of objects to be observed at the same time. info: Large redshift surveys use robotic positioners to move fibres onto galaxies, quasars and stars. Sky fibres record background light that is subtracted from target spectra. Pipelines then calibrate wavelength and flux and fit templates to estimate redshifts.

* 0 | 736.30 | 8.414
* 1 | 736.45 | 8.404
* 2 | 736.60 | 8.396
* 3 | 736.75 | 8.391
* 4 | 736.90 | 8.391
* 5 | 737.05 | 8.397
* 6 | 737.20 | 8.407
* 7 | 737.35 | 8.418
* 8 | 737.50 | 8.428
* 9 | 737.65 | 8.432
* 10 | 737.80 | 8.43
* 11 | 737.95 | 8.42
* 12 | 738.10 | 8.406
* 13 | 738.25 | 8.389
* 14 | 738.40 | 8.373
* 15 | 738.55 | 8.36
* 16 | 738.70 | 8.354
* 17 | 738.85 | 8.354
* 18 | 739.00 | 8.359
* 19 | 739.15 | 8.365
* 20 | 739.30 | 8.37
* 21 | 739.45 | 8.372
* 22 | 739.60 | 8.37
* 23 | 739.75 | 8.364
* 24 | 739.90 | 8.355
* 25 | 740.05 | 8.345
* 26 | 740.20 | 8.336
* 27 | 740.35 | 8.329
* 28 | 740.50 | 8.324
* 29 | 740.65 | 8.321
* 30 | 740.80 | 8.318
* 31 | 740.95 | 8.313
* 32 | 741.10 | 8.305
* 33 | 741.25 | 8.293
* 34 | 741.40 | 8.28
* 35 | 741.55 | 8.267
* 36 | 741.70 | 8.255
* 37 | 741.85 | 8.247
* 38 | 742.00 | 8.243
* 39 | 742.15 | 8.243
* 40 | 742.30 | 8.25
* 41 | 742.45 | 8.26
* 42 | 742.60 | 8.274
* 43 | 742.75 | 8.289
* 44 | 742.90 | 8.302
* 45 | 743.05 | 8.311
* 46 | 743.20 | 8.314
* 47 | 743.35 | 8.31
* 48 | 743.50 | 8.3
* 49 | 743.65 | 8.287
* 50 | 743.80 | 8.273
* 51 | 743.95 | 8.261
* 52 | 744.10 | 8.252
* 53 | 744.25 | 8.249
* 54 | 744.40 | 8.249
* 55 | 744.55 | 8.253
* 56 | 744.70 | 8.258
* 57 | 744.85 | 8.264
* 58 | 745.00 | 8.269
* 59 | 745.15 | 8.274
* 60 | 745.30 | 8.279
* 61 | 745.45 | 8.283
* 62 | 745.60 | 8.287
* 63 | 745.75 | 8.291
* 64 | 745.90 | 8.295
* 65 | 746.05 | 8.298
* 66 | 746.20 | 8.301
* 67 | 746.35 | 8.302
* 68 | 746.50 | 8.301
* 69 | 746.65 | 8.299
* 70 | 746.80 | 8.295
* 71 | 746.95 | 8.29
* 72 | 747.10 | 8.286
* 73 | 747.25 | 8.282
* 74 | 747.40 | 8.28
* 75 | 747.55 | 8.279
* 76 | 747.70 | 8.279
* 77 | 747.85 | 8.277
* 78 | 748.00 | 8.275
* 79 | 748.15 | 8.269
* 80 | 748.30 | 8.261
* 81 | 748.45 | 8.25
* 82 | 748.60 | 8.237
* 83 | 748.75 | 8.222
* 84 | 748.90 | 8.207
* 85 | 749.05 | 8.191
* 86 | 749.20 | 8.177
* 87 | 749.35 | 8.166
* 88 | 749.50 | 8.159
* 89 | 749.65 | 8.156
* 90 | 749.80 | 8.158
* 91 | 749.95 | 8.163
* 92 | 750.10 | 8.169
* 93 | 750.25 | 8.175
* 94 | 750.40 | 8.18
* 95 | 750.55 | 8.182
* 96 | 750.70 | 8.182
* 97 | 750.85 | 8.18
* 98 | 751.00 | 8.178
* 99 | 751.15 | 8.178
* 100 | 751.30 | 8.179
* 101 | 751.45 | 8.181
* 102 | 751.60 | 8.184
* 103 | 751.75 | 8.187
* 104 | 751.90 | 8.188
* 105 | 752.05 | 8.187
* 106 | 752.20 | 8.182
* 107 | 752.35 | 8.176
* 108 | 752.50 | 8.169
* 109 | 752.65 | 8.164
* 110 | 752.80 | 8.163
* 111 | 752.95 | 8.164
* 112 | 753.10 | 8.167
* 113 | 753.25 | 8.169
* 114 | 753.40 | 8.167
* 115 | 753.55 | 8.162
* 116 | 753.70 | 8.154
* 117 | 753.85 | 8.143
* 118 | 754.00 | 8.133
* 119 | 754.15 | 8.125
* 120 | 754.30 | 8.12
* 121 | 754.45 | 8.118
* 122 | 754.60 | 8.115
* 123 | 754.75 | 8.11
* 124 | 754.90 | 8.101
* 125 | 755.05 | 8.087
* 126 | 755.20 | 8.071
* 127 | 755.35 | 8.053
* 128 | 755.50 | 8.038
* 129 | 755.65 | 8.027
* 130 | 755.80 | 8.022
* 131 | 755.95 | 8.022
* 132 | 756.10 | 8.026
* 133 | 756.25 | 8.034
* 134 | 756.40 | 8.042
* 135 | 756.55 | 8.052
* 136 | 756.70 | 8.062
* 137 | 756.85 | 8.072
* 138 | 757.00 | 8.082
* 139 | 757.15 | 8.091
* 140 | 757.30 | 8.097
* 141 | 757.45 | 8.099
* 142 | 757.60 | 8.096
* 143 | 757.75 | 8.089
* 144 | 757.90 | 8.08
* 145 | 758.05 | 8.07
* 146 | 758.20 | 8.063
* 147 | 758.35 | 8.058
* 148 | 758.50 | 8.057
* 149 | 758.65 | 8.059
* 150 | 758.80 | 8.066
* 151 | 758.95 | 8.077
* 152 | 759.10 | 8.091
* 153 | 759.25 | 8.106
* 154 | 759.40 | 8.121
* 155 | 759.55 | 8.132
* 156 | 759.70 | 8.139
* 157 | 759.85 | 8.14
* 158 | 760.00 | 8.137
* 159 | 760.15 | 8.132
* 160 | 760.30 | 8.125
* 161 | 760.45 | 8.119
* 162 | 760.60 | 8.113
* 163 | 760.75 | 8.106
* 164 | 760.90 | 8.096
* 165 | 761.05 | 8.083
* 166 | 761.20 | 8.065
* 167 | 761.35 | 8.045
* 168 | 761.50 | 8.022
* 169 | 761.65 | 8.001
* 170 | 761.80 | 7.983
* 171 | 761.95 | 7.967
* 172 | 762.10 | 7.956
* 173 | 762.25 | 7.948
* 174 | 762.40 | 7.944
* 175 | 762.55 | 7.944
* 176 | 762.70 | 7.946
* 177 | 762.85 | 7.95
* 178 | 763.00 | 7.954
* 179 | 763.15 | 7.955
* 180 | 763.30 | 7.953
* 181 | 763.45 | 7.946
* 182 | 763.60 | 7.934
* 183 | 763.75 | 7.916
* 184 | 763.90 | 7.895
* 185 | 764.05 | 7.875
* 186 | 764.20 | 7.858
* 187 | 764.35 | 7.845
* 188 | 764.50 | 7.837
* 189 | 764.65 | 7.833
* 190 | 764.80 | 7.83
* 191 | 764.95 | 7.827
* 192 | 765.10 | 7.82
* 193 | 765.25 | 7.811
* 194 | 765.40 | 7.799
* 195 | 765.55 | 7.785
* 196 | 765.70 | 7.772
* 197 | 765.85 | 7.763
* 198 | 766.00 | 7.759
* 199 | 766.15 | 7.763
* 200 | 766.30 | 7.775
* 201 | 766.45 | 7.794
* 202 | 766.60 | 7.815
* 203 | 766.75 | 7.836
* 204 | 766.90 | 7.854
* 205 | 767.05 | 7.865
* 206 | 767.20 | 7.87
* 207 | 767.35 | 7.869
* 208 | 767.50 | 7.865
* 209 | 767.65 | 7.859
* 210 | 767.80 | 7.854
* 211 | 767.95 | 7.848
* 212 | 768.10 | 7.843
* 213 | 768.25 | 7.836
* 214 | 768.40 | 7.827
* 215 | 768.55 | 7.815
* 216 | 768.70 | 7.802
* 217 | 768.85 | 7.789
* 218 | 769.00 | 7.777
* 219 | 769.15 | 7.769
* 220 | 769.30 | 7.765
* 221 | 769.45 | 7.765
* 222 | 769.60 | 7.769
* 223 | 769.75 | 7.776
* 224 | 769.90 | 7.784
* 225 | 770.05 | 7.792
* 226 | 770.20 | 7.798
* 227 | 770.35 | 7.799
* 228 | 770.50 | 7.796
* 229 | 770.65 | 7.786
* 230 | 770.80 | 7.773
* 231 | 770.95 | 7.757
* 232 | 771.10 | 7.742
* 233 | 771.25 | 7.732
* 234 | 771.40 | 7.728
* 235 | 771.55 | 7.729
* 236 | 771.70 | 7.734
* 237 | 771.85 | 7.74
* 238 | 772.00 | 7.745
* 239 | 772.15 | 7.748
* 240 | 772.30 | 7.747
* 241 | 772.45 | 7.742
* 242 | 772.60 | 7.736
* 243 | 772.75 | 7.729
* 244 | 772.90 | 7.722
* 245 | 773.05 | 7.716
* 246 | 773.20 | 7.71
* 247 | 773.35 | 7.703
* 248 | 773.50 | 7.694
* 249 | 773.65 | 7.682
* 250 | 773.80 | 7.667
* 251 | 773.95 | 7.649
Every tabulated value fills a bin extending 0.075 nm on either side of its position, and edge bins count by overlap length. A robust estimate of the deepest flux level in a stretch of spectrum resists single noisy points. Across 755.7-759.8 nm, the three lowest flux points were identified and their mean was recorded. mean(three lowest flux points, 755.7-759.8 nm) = 8.02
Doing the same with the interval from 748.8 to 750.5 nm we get 8.16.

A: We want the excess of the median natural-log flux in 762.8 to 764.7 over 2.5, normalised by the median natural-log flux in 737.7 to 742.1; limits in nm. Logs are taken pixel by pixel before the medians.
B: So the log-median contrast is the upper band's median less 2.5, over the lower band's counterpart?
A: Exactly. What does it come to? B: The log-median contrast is -0.203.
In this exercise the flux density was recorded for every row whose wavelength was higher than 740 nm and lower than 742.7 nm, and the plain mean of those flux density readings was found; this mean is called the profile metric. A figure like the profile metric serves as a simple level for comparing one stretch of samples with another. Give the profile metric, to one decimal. 8.3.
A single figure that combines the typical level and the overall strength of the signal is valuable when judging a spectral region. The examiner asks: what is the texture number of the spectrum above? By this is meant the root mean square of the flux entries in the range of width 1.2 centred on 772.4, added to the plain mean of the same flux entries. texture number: 15.5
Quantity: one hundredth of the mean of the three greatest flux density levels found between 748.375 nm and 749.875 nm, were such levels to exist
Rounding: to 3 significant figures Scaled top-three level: 0.0824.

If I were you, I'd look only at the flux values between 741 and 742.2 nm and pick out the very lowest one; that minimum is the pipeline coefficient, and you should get 8.243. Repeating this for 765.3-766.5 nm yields 7.759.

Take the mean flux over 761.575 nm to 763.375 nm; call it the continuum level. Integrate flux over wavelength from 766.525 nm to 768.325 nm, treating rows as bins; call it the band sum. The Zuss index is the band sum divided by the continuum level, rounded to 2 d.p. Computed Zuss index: 1.78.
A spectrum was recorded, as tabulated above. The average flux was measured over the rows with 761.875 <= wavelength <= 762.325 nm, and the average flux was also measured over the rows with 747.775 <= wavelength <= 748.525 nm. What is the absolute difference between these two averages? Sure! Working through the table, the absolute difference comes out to 0.31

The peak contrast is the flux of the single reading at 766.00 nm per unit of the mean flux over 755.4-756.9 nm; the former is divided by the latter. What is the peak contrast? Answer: 0.965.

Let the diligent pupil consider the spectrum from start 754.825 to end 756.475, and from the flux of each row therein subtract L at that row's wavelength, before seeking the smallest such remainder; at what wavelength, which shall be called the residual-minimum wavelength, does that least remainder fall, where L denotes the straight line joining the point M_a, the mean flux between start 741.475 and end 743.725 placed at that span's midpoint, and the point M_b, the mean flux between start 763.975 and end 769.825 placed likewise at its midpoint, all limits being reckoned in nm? 755.80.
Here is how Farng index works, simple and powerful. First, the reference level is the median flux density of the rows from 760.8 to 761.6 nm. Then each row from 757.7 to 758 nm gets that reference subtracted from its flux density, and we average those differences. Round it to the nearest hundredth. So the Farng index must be 0.02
